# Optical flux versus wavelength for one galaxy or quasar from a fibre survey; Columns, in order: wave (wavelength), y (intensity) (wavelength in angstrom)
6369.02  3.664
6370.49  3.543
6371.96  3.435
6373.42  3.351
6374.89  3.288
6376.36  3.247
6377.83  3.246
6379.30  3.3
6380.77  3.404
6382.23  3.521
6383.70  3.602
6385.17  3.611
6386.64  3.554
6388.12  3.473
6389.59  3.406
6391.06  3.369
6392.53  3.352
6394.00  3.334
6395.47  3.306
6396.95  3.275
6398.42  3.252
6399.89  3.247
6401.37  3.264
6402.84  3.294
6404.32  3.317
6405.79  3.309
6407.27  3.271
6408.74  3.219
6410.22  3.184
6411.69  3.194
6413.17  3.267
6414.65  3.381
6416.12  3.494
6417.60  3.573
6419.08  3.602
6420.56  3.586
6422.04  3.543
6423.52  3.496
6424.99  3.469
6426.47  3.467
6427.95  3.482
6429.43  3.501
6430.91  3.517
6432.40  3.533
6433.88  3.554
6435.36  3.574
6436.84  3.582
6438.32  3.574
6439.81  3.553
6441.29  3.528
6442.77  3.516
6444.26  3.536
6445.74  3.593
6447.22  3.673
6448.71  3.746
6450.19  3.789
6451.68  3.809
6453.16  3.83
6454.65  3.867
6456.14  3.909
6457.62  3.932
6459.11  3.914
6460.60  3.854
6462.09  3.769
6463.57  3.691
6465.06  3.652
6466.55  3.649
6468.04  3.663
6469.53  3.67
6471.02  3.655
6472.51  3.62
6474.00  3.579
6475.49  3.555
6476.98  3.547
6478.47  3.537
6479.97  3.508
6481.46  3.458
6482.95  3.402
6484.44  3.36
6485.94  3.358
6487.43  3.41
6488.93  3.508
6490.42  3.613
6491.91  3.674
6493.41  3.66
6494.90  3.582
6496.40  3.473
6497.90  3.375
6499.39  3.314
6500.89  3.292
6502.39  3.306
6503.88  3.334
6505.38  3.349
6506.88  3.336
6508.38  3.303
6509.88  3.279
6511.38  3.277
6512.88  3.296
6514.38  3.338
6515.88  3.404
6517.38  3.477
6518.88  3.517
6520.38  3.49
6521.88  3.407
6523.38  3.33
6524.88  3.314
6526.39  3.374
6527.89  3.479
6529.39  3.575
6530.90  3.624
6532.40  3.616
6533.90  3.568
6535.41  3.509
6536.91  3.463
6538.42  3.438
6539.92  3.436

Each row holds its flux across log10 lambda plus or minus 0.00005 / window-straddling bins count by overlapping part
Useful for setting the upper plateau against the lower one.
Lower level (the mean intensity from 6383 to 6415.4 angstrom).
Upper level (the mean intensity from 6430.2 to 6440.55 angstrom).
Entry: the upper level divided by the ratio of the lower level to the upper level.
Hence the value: 3.78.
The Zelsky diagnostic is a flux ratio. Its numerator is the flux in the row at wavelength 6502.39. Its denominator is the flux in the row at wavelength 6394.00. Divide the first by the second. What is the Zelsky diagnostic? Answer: 0.99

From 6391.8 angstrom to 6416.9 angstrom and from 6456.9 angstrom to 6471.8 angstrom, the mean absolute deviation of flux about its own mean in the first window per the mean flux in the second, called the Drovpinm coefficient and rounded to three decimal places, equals 0.014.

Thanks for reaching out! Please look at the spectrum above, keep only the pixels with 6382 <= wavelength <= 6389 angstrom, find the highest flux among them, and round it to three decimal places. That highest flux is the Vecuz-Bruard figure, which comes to 3.611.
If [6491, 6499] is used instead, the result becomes 3.674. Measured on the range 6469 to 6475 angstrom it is 3.670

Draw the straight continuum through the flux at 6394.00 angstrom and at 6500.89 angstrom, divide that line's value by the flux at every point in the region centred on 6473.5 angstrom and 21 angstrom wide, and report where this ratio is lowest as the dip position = 6463.57 angstrom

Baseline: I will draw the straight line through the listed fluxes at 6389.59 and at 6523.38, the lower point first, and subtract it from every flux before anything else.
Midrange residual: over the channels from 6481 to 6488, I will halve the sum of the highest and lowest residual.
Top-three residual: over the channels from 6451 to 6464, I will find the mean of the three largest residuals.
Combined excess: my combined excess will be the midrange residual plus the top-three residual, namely 0.6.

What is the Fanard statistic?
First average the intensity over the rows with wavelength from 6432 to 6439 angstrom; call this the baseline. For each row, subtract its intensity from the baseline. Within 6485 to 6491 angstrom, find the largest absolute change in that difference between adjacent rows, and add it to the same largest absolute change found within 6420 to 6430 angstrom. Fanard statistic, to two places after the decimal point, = 0.15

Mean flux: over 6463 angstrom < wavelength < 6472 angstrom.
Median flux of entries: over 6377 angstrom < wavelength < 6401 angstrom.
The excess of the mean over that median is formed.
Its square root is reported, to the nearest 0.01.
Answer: 0.55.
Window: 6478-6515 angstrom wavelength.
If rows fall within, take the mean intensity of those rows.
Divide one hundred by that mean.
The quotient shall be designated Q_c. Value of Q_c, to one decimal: 29.3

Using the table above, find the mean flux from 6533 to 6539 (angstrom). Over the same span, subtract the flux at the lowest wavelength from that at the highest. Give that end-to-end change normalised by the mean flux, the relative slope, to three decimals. -0.037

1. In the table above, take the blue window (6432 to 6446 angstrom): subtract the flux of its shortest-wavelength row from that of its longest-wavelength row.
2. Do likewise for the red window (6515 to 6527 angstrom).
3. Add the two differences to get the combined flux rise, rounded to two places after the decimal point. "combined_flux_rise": 0.03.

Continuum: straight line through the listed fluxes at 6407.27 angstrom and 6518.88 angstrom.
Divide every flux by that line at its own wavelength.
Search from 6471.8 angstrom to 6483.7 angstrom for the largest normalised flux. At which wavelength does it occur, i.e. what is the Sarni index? 6472.51 angstrom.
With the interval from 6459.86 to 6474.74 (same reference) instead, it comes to 6460.60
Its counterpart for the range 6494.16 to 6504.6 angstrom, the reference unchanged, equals 6494.90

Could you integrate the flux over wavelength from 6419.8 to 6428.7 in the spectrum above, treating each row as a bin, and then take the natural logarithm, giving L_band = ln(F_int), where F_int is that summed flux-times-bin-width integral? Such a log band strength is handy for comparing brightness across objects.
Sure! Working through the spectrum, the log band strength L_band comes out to 3.44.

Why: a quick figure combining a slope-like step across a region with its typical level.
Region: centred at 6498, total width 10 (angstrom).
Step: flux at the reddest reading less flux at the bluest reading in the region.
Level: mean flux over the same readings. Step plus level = 3.07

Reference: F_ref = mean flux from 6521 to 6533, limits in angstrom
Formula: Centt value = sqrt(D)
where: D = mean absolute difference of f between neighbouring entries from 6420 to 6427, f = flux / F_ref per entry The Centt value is 0.093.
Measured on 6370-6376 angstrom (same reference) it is 0.157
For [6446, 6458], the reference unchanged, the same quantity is 0.103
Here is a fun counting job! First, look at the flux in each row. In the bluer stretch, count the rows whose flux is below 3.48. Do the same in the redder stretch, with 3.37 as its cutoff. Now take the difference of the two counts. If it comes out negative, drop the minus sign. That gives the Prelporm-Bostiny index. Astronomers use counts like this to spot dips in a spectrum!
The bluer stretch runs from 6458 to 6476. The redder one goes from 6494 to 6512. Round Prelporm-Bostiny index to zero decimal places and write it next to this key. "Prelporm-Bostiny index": 9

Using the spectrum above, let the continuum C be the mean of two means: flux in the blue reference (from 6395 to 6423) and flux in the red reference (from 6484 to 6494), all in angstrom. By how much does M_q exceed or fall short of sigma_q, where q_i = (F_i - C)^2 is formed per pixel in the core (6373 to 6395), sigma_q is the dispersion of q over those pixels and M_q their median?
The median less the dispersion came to -0.003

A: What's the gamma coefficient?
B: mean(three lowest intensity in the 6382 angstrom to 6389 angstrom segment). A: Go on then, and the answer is 3.52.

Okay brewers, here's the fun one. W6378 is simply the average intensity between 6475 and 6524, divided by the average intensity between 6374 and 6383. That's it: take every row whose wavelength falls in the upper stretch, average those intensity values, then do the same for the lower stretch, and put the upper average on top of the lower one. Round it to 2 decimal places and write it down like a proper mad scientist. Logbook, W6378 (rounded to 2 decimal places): 1.03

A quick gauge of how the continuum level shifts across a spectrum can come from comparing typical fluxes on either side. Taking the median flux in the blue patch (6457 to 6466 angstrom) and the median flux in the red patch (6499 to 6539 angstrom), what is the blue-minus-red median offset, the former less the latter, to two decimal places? 0.44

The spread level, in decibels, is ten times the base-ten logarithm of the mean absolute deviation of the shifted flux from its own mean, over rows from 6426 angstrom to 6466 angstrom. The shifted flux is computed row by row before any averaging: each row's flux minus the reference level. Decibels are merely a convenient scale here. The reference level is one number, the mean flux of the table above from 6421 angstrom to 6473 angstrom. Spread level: -8.7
